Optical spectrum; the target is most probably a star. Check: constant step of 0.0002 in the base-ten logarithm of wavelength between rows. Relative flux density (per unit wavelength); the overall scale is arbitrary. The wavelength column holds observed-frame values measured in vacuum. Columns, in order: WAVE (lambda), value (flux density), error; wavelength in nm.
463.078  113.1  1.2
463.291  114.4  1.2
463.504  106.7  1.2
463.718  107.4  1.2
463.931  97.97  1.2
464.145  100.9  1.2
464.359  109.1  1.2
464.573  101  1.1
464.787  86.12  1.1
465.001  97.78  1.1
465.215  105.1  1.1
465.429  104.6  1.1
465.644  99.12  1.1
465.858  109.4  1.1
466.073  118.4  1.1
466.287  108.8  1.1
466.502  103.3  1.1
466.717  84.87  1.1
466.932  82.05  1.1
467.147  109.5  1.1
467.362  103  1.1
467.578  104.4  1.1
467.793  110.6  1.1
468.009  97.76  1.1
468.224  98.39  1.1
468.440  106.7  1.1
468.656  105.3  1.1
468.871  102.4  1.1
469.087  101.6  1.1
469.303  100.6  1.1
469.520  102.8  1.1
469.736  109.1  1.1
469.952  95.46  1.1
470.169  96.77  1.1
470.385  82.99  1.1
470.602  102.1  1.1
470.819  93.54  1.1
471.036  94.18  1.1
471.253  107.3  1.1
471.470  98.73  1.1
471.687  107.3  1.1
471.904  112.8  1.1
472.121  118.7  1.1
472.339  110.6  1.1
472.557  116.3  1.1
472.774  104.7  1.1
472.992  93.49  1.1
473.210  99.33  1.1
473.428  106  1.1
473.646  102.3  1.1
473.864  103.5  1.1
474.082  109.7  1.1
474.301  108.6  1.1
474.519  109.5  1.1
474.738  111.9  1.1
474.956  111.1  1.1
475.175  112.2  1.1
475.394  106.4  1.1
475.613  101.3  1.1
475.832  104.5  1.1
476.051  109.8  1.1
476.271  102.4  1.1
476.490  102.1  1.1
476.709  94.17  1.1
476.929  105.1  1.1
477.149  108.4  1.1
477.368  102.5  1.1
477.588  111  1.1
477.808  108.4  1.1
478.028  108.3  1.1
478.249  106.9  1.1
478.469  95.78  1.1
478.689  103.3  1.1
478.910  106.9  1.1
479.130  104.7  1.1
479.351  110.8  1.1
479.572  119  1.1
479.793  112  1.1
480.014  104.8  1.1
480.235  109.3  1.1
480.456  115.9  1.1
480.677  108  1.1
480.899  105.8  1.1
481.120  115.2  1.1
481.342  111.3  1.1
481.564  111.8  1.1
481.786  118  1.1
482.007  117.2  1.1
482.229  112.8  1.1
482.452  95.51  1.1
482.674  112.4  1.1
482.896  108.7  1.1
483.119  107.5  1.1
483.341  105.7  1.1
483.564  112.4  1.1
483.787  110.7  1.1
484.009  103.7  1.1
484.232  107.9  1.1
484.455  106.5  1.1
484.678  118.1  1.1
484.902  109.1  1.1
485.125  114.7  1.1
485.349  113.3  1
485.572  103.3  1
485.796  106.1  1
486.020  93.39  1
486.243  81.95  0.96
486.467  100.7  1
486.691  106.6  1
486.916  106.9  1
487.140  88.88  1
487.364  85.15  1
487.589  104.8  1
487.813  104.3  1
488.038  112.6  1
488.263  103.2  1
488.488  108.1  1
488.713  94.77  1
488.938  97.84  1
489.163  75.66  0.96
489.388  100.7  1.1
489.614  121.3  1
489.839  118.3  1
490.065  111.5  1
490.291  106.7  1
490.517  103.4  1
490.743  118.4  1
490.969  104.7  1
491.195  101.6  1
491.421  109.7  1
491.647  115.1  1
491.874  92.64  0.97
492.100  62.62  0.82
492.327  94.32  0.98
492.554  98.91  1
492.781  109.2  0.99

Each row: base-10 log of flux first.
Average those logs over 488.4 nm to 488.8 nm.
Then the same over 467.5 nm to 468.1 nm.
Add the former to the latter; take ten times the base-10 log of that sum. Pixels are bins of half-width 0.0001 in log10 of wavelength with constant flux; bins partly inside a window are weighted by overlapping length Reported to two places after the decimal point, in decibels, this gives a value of 6.05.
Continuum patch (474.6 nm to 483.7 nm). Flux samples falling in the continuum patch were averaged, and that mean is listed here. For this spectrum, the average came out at 108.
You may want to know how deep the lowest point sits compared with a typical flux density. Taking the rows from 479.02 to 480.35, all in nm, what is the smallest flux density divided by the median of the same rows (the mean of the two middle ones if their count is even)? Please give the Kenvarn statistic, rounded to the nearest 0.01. 0.95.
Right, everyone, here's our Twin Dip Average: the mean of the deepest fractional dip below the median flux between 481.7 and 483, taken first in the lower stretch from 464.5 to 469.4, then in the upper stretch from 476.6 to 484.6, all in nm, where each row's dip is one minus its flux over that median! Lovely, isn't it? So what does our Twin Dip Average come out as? 0.22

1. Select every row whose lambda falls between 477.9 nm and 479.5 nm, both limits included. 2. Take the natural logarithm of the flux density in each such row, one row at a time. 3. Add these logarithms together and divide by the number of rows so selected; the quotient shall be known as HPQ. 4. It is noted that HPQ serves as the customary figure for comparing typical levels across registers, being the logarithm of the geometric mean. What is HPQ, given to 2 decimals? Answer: 4.66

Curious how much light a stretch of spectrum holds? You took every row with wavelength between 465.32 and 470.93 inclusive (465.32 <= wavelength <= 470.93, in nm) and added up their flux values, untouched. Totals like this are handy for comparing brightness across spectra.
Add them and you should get 2634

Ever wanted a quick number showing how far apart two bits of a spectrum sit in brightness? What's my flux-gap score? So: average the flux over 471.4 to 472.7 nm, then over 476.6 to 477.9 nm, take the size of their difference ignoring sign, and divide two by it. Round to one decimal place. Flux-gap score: 0.3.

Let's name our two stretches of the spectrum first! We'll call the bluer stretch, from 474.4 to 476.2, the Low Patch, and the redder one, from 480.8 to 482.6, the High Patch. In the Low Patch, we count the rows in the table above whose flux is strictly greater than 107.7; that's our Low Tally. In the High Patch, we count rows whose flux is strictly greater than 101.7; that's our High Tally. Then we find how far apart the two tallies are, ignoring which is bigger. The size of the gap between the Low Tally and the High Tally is 2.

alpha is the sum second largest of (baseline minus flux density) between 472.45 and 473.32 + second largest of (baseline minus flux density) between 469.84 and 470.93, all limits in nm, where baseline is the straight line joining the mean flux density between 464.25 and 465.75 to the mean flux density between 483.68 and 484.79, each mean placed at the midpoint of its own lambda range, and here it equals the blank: 14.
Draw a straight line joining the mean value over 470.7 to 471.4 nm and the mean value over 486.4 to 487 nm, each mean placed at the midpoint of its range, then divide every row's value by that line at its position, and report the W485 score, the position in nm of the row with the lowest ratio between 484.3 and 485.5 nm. 484.455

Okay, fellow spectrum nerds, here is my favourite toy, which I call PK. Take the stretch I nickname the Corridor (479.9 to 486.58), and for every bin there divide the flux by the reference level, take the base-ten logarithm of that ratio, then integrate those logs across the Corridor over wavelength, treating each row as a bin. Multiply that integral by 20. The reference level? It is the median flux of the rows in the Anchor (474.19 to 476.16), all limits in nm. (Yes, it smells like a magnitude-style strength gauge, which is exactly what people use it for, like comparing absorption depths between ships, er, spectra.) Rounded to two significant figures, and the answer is -0.93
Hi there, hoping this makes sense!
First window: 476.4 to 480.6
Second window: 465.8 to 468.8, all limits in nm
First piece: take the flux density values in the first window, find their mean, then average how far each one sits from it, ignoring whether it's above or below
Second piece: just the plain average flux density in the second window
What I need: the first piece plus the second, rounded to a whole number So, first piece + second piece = 107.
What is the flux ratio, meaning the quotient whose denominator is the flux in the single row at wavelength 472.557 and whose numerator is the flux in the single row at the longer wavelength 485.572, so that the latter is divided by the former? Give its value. 0.89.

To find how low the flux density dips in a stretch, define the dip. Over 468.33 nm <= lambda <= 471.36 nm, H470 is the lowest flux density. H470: 82.99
